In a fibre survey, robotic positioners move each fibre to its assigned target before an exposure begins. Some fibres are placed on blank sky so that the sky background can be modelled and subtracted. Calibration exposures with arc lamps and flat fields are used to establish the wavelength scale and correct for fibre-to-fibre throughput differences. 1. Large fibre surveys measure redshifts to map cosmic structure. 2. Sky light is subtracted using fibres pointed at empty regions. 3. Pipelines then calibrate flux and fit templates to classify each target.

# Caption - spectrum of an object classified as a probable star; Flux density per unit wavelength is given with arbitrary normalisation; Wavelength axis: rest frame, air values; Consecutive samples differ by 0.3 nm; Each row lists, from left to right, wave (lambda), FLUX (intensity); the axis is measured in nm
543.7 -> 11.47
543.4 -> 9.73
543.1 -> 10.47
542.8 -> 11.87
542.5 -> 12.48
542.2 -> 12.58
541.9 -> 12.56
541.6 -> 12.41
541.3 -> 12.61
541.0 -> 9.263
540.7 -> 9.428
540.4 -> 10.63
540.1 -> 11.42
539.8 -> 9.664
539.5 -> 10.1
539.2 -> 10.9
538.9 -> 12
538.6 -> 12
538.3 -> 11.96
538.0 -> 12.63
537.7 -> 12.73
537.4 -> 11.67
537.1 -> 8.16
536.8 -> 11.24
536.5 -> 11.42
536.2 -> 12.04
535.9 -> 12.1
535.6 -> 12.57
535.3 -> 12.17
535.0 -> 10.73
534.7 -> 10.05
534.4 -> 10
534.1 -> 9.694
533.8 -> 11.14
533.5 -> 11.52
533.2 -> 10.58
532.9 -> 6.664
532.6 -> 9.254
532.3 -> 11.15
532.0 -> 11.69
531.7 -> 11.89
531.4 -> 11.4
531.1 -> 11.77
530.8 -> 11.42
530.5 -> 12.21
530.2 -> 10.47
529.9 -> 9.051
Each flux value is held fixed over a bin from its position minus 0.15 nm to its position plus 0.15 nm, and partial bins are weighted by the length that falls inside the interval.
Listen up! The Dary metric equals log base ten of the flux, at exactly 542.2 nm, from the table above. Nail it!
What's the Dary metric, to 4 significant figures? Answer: 1.100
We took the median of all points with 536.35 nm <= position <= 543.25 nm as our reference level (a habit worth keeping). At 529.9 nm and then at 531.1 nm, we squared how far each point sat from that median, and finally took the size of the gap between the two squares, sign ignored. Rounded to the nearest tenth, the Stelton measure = 6.8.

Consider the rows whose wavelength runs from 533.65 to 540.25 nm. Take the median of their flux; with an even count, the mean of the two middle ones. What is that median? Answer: 11.4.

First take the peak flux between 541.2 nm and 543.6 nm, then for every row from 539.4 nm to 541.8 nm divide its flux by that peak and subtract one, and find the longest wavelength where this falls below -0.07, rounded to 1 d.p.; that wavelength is 541.0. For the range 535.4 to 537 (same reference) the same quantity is 536.8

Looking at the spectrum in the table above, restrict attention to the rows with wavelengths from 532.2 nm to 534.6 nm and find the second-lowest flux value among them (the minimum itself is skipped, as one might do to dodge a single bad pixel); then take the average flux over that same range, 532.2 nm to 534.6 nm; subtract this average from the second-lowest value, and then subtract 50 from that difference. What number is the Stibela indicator -50.7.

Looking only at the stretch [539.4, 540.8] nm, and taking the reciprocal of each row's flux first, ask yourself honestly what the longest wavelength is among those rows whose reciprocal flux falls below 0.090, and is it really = 540.1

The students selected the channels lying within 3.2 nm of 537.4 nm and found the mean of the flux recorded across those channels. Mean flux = 11.2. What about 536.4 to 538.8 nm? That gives 11.5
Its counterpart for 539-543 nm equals 11.2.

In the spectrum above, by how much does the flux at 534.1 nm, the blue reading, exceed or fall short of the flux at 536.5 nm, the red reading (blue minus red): -1.7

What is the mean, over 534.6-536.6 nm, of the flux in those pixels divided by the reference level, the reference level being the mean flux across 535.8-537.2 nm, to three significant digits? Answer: 1.05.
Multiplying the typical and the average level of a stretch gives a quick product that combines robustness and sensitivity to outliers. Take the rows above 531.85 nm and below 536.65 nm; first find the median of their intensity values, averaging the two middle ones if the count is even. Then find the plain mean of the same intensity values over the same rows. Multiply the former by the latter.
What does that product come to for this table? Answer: 120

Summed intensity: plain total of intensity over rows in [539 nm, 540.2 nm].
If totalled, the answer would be 42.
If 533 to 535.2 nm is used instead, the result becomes 74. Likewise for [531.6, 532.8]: 44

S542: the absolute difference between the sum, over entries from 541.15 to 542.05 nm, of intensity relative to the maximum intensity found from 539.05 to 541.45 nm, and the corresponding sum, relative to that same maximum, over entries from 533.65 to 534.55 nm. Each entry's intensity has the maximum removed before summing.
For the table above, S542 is 6.7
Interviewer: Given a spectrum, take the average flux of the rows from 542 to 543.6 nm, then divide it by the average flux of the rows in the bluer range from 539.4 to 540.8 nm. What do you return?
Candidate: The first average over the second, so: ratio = 1.11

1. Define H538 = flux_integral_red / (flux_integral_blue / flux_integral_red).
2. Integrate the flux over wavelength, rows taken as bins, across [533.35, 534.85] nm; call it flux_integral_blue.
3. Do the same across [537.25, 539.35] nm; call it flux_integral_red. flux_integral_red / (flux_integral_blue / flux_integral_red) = 40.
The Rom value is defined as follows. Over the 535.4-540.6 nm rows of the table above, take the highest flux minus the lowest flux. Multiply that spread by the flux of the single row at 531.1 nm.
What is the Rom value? 54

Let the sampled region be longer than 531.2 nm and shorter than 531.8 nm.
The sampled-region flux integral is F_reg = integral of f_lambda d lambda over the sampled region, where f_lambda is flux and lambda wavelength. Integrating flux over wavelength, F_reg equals 7.0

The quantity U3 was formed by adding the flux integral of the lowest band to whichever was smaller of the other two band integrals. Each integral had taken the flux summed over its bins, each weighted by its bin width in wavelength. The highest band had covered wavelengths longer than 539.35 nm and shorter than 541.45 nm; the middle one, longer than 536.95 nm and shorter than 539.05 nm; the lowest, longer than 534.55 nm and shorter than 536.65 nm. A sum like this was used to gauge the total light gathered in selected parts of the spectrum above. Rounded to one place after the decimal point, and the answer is 46.3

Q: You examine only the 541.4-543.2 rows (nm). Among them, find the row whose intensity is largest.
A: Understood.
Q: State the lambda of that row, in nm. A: 542.2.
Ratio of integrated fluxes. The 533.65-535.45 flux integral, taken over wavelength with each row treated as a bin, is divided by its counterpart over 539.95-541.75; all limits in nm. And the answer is 0.97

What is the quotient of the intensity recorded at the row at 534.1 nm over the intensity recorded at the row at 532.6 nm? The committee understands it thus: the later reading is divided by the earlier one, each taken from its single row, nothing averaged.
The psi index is 1.05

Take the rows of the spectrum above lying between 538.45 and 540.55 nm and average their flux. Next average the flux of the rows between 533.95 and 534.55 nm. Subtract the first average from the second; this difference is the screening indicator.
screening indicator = -1.1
